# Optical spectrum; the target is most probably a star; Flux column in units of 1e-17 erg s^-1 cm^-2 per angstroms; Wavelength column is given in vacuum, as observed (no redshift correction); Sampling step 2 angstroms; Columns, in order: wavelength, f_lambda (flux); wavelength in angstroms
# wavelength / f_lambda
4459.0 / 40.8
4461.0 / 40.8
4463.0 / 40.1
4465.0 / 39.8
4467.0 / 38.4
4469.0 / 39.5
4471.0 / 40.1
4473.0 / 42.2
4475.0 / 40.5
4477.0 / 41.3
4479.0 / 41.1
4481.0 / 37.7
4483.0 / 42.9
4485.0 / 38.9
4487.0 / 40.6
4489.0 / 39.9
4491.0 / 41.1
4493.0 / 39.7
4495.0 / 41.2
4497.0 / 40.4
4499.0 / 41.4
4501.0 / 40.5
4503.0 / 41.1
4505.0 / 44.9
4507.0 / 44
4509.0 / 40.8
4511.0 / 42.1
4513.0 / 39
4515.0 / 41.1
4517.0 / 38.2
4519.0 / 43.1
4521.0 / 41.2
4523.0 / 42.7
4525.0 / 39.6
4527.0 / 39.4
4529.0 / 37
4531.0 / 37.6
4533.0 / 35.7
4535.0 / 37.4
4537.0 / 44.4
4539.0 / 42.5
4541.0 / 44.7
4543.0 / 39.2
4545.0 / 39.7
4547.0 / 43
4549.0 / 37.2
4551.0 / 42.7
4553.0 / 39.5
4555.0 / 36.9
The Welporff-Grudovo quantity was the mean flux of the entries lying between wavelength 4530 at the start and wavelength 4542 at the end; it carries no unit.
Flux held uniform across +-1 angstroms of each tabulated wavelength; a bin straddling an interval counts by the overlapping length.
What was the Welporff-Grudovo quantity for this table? 40.4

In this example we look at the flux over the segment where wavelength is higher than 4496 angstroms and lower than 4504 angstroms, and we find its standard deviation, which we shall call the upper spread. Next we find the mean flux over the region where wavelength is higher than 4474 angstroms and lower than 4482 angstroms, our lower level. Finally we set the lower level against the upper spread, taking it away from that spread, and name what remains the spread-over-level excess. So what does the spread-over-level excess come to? -39.7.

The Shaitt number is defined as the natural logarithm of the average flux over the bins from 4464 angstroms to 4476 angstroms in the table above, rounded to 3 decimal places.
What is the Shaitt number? 3.691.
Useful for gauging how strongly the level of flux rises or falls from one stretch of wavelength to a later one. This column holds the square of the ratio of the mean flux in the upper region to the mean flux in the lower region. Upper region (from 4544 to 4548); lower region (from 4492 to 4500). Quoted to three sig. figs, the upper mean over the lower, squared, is 1.03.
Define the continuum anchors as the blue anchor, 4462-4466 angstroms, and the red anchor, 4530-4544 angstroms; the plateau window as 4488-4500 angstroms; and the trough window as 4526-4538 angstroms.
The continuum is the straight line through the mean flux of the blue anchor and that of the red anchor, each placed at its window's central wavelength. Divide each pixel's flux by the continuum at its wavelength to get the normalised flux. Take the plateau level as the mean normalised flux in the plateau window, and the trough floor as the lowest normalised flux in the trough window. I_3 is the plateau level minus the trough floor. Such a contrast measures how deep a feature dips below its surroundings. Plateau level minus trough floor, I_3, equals 0.13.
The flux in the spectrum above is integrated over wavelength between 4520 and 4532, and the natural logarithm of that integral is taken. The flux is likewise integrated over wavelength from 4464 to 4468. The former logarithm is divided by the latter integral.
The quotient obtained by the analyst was 0.039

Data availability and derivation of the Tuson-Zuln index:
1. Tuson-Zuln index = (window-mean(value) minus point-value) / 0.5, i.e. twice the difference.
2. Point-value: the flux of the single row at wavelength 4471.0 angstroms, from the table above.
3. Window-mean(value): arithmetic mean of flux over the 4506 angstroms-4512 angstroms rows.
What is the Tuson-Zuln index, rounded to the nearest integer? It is 4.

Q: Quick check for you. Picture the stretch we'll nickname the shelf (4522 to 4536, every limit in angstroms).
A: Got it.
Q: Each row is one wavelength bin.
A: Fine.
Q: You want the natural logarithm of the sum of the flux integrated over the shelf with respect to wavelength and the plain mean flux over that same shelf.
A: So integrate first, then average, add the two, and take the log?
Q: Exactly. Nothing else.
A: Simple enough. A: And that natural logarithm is 6.358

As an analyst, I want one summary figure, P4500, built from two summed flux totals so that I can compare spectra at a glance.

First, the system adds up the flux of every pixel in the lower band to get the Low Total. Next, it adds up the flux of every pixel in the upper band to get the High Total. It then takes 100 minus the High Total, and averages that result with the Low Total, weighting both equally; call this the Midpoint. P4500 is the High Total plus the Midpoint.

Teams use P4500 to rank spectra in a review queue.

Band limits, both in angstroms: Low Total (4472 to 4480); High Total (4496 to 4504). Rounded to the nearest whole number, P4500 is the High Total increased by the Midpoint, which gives 214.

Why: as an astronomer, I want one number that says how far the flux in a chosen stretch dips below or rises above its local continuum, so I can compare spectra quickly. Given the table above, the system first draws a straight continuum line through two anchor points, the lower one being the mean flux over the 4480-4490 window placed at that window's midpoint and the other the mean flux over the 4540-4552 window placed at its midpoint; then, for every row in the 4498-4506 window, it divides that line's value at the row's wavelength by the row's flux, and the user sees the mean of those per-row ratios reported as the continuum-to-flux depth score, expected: 0.96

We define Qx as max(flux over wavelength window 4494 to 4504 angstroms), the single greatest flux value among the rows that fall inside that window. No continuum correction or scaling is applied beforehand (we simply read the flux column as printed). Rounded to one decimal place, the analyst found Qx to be 41.4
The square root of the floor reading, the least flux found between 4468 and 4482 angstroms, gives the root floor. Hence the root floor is 6.140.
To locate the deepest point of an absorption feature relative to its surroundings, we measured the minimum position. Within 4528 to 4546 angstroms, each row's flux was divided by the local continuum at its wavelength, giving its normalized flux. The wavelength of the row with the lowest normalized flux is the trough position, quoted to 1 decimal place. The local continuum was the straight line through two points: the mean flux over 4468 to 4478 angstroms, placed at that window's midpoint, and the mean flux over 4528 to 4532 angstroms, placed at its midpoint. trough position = 4533.0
